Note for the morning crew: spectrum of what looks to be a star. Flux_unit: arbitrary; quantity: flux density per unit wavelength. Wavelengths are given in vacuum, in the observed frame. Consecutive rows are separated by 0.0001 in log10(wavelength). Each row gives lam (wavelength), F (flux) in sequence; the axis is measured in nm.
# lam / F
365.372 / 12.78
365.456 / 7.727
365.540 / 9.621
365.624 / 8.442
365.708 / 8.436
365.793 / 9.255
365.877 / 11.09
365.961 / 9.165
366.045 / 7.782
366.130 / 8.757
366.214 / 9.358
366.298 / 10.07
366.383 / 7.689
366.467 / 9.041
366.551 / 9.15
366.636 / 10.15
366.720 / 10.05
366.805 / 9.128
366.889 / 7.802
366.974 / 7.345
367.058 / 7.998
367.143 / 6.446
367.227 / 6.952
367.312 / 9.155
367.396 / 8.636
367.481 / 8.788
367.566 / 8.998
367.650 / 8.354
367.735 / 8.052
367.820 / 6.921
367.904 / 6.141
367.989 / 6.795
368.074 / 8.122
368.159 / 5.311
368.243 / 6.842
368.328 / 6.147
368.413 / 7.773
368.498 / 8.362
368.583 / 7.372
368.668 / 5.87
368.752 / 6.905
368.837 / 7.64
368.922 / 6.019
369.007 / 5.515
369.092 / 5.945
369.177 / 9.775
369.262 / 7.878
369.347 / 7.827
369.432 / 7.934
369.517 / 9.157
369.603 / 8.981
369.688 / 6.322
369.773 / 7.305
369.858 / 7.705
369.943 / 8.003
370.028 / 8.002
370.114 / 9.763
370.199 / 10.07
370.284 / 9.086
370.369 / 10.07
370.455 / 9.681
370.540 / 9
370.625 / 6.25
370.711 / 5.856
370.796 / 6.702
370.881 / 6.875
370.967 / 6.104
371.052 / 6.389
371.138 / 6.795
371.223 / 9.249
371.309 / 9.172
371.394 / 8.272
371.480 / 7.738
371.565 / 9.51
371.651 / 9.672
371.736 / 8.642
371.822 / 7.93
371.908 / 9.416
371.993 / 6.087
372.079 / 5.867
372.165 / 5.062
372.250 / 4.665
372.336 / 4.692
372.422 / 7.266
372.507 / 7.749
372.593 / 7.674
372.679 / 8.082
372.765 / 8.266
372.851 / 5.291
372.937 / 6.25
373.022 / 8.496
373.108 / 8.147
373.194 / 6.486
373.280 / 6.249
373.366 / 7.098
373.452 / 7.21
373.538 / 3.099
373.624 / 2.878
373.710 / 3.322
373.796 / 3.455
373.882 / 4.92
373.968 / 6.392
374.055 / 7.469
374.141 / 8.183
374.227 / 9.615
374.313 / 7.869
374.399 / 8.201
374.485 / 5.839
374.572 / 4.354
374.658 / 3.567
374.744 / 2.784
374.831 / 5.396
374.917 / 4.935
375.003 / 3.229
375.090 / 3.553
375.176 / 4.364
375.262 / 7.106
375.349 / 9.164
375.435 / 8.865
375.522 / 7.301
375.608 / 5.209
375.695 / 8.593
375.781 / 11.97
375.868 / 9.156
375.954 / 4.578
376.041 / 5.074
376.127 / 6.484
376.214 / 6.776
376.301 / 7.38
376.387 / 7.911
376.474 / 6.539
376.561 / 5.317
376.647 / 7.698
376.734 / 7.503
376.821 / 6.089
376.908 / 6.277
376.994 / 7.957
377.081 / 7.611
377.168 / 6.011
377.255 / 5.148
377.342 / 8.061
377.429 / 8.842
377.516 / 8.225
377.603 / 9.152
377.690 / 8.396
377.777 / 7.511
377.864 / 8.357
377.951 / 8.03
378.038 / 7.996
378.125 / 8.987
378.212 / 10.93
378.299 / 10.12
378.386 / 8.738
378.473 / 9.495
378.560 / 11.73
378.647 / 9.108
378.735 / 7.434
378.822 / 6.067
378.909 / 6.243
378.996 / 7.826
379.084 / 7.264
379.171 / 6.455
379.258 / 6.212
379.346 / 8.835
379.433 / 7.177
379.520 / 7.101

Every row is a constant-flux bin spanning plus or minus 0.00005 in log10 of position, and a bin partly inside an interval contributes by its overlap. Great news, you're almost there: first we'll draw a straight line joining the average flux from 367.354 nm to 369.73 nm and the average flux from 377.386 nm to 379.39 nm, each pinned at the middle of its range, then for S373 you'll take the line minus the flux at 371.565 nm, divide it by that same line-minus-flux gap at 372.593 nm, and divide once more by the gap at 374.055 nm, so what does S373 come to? -27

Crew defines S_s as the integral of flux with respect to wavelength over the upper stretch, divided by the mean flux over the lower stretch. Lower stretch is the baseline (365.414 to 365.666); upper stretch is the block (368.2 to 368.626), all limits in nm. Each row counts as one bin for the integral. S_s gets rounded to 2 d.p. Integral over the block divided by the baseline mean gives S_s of 0.36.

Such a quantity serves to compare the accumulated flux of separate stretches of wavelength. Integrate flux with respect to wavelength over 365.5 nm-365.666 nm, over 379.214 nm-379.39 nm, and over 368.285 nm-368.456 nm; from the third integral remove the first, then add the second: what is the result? 1.0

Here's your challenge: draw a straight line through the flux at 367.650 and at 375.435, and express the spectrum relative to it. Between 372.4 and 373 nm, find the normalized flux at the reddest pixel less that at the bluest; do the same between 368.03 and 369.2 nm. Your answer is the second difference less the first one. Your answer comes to 0.3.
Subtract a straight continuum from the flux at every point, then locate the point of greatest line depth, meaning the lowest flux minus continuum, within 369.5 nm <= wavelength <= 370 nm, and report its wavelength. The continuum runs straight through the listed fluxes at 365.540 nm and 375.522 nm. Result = 369.688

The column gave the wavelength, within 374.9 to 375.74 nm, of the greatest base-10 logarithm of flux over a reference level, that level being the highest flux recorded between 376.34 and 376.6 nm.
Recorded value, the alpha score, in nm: 375.349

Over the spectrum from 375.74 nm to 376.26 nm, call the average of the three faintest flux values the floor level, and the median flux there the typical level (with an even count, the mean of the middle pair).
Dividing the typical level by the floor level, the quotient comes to 1.23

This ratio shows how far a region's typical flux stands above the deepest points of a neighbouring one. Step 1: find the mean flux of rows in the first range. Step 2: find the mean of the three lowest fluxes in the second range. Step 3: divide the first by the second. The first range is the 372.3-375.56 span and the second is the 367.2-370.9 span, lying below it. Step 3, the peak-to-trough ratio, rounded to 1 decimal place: 1.1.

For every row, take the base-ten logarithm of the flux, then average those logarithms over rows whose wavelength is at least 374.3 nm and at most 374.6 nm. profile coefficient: 0.80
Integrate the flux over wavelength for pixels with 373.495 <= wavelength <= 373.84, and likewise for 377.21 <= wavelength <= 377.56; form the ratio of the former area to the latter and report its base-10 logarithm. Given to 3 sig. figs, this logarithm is -0.380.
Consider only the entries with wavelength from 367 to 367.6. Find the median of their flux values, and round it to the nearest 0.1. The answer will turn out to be 8.6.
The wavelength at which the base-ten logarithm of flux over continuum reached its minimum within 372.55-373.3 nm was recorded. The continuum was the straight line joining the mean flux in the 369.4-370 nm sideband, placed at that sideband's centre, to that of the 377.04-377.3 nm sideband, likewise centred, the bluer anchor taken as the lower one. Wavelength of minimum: 372.851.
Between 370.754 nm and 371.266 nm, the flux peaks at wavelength 371.223 nm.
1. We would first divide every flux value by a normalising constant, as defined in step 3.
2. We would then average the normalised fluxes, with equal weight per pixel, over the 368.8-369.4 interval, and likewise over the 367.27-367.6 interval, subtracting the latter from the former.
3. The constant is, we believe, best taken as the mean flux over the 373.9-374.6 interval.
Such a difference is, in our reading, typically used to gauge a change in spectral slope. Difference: -0.23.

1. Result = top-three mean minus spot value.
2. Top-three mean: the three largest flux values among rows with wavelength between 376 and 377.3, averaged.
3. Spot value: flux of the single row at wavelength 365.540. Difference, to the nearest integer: -2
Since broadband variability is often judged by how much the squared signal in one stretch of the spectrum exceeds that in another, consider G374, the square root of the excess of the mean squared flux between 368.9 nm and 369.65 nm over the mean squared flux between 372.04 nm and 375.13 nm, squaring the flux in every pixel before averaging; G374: 4.7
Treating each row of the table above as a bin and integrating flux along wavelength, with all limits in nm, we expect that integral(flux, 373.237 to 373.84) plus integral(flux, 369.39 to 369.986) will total 7.6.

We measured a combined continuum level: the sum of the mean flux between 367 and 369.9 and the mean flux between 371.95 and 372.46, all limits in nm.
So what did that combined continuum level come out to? 13.1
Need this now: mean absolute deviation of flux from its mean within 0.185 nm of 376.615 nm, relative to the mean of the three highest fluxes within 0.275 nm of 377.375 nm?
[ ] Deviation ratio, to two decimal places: 0.10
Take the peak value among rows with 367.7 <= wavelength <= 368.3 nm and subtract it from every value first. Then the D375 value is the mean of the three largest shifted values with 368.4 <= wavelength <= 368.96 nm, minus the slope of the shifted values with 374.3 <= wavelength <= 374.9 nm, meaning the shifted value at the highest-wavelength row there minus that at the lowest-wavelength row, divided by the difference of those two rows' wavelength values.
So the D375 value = 5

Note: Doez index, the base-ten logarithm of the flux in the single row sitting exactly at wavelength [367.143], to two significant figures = 0.81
